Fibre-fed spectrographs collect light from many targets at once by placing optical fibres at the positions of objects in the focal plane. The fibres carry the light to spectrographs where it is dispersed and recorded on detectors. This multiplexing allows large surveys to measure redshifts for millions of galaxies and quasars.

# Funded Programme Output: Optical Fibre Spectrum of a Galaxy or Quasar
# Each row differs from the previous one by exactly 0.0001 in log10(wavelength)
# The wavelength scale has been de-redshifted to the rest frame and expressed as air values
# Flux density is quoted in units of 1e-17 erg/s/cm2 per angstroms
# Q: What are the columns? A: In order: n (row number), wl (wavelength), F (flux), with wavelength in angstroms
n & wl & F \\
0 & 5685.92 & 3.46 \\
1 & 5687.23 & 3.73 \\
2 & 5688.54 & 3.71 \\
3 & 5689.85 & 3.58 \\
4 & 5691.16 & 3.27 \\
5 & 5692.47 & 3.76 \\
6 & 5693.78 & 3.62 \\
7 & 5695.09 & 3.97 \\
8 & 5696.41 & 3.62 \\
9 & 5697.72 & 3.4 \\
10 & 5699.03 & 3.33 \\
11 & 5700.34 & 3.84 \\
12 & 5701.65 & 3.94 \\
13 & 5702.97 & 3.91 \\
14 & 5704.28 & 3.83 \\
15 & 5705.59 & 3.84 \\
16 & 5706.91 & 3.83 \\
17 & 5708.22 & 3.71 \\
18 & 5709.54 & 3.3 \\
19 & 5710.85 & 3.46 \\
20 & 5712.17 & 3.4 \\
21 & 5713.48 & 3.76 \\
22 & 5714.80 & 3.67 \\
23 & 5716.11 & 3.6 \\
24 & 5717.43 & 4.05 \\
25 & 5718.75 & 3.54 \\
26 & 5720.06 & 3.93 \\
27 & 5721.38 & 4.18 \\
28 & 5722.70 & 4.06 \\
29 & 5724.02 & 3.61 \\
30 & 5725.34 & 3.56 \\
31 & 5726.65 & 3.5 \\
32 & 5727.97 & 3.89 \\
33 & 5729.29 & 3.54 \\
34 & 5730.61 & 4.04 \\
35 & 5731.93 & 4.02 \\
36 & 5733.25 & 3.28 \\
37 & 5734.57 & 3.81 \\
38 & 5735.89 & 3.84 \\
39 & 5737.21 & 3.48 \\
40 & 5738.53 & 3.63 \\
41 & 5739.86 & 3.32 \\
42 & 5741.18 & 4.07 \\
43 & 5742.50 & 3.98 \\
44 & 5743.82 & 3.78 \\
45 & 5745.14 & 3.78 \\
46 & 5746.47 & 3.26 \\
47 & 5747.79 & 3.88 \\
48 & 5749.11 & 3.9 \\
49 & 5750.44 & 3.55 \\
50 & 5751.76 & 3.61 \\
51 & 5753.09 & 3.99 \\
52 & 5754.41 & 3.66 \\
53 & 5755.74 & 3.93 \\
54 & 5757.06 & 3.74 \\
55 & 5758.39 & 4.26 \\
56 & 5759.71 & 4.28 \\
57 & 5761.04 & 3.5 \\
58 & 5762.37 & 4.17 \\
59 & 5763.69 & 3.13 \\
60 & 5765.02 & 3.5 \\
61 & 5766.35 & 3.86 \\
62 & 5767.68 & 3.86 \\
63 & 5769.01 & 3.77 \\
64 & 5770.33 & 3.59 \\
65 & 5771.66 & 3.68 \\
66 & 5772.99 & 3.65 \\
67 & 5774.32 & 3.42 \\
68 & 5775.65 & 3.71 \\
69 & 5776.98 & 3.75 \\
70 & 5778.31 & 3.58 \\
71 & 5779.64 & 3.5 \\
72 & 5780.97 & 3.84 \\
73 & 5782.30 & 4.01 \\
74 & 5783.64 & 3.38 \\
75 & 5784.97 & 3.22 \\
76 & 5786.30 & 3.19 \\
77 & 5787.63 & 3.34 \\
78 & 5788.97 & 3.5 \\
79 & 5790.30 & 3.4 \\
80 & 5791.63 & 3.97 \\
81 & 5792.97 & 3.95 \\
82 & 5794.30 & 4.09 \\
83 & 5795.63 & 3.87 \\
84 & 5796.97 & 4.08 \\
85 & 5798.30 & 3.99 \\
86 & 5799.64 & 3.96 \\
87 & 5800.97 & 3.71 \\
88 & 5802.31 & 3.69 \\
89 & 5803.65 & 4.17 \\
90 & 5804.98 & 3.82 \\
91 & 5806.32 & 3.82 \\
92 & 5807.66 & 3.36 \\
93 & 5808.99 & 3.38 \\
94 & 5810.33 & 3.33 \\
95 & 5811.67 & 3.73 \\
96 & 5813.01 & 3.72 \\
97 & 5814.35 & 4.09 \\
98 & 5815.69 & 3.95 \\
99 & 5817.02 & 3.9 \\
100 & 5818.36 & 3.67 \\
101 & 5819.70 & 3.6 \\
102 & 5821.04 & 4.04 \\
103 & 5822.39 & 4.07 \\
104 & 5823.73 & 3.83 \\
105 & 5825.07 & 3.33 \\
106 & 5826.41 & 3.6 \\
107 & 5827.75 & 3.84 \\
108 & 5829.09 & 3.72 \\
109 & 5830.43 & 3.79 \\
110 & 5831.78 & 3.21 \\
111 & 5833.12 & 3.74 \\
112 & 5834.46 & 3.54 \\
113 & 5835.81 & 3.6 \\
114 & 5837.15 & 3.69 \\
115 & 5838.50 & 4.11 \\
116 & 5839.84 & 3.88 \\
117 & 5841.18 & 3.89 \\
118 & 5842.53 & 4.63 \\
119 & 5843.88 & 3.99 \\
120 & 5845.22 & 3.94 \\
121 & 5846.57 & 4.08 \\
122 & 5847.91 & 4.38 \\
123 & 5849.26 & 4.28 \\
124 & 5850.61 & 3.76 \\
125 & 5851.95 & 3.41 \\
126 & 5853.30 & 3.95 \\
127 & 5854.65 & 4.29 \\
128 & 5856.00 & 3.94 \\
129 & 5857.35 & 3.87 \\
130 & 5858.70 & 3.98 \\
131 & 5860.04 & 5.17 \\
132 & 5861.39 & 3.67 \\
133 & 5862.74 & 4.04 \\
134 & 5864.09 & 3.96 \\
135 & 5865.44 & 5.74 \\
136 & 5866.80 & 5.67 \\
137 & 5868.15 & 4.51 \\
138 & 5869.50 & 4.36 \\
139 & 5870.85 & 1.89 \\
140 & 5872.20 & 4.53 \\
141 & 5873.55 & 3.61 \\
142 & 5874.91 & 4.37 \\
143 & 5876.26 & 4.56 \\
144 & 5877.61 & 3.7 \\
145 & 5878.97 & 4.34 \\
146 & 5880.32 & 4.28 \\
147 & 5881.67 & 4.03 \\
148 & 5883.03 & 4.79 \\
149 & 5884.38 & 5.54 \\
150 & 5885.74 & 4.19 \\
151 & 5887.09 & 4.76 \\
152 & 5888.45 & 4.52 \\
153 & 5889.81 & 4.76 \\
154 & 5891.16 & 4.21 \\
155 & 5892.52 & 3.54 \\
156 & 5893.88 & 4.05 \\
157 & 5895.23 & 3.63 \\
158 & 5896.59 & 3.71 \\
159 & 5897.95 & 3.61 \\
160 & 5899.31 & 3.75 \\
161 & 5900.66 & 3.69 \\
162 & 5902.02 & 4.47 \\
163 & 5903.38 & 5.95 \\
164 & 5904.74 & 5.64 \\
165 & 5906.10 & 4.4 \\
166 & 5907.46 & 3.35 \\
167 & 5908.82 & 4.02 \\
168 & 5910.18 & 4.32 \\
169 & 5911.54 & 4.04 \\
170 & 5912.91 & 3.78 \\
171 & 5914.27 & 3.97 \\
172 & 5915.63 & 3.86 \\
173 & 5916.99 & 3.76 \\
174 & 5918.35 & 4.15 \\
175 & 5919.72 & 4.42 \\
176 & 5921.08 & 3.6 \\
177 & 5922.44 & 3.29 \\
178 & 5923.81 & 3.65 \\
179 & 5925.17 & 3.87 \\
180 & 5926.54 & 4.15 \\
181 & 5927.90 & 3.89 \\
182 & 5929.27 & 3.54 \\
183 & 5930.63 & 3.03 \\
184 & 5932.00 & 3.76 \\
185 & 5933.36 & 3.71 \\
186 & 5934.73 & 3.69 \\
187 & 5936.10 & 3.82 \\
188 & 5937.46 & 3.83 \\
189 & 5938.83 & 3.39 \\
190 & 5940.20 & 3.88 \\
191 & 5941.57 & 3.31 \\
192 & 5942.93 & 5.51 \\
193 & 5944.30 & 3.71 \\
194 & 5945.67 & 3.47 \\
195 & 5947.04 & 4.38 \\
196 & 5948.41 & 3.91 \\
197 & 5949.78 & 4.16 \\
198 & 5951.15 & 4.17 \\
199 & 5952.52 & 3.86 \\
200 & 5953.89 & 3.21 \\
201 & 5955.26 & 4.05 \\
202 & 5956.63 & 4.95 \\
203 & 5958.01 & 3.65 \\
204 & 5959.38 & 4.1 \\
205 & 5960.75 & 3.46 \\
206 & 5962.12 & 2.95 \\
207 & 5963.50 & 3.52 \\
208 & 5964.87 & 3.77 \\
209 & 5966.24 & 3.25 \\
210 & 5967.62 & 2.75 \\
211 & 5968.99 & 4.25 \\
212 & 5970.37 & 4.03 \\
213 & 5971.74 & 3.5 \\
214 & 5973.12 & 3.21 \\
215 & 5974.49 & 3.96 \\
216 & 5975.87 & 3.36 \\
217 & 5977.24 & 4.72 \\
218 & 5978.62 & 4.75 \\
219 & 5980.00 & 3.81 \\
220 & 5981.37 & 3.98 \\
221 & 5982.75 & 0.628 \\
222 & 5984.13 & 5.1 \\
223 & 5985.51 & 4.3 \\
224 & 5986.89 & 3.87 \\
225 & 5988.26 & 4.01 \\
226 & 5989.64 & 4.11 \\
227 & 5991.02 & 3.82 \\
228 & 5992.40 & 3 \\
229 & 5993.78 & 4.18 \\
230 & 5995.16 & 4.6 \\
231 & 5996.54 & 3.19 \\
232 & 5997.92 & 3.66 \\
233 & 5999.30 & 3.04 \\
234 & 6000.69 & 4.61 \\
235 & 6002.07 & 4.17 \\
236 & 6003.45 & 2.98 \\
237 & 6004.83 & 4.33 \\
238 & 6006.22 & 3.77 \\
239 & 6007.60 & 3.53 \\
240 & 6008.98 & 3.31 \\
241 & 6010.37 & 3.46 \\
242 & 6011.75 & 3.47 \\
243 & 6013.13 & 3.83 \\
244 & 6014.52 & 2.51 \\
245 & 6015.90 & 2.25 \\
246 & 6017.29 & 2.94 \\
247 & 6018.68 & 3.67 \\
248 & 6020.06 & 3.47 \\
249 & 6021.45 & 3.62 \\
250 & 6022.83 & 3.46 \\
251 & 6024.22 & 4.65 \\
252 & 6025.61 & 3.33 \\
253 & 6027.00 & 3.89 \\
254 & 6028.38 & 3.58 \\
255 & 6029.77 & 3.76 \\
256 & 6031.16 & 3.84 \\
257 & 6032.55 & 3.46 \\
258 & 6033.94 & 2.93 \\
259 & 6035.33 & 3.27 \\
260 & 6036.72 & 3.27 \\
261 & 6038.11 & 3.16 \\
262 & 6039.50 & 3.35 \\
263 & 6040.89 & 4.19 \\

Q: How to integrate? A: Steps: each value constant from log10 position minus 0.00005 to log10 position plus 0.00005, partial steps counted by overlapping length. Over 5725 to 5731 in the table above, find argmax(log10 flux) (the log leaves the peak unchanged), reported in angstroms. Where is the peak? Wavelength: 5730.61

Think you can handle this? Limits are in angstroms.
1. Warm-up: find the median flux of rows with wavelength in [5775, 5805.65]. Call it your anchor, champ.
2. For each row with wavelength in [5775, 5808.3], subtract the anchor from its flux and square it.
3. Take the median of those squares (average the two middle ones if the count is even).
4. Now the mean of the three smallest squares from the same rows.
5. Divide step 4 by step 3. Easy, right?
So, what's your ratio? 0.019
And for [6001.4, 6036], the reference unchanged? 0.027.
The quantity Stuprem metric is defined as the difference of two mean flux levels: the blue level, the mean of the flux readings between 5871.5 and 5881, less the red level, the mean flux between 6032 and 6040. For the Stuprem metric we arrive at 1.0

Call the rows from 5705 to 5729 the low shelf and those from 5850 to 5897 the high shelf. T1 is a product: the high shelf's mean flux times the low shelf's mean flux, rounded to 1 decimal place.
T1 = 15.6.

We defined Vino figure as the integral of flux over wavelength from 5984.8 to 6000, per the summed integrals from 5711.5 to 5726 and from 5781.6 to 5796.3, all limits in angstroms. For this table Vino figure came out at 0.535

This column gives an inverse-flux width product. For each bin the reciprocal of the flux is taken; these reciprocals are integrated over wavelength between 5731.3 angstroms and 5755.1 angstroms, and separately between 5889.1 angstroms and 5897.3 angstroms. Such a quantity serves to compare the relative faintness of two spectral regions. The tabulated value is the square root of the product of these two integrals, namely 4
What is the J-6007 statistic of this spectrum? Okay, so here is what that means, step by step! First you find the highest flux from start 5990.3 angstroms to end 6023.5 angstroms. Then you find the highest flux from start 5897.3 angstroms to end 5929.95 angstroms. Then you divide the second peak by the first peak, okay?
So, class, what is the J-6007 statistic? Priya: 1.29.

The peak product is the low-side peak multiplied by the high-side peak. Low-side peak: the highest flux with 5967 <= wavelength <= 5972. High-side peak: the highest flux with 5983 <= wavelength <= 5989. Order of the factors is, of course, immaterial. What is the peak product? 21.7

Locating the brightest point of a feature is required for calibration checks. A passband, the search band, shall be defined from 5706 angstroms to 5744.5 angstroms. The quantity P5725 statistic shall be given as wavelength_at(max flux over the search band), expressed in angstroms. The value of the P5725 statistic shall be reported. 5721.38 angstroms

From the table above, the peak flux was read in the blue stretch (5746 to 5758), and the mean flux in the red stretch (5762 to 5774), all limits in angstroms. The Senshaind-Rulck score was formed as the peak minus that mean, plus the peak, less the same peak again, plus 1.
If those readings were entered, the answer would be 1.3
